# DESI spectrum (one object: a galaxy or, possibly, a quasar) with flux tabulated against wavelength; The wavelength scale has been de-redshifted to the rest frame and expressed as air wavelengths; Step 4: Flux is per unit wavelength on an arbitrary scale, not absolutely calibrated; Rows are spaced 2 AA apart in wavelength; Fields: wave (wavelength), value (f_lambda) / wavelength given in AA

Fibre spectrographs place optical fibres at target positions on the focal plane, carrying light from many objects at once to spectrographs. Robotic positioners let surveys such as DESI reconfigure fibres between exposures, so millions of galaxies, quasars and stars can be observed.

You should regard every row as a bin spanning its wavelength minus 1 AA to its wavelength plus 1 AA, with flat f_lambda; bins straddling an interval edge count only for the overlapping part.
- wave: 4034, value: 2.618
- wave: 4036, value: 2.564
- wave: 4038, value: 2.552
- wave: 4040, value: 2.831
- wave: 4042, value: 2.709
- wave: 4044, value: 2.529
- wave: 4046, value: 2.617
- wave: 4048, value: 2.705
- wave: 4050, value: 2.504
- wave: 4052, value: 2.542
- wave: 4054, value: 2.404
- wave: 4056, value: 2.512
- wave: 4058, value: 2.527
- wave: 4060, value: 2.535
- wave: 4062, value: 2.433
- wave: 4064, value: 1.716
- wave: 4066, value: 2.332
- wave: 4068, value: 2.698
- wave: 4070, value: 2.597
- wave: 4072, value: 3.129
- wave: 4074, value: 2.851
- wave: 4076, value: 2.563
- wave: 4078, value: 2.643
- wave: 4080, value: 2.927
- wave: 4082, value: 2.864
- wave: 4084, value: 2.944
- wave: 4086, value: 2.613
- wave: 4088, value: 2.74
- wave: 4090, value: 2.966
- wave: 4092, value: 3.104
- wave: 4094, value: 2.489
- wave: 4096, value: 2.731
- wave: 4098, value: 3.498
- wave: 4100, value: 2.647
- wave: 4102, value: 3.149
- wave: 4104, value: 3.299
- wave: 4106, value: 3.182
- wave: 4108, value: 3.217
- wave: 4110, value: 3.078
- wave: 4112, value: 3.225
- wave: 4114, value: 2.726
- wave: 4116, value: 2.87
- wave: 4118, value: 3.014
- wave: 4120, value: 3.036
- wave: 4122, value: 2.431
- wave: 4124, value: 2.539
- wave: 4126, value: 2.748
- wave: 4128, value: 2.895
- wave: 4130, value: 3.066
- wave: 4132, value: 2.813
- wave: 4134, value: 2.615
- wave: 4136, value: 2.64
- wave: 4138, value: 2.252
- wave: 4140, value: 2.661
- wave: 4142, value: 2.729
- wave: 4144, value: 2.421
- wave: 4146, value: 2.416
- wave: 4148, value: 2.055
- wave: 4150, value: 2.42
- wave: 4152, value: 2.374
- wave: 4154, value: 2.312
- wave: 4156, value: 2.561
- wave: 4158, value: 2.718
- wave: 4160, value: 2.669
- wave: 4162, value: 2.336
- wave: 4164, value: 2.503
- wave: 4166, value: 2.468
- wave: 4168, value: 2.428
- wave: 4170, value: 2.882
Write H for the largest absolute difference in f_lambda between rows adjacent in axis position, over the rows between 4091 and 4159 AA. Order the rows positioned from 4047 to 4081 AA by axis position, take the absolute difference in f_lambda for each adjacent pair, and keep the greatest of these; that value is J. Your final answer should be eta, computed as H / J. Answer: 1.2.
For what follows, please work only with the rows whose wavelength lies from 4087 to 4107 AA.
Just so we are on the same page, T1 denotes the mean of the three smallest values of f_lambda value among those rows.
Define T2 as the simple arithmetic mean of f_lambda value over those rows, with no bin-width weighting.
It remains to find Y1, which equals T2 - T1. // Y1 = 0.358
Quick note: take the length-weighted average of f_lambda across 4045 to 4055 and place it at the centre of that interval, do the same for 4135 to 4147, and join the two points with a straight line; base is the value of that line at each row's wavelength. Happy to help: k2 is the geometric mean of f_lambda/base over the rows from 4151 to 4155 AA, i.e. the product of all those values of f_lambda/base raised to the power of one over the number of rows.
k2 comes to 0.93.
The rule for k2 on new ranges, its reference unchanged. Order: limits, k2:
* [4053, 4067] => 0.91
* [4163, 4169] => 0.98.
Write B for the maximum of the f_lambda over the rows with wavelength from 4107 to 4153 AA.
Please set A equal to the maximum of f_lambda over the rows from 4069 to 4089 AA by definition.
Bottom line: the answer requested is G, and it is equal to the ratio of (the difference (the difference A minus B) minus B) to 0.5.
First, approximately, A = 3.129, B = 3.225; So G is -6.6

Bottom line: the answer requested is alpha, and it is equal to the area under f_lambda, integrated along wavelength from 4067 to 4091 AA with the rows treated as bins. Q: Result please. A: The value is 67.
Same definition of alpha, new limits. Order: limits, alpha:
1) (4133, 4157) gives 59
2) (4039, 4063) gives 62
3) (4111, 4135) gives 68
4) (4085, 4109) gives 71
